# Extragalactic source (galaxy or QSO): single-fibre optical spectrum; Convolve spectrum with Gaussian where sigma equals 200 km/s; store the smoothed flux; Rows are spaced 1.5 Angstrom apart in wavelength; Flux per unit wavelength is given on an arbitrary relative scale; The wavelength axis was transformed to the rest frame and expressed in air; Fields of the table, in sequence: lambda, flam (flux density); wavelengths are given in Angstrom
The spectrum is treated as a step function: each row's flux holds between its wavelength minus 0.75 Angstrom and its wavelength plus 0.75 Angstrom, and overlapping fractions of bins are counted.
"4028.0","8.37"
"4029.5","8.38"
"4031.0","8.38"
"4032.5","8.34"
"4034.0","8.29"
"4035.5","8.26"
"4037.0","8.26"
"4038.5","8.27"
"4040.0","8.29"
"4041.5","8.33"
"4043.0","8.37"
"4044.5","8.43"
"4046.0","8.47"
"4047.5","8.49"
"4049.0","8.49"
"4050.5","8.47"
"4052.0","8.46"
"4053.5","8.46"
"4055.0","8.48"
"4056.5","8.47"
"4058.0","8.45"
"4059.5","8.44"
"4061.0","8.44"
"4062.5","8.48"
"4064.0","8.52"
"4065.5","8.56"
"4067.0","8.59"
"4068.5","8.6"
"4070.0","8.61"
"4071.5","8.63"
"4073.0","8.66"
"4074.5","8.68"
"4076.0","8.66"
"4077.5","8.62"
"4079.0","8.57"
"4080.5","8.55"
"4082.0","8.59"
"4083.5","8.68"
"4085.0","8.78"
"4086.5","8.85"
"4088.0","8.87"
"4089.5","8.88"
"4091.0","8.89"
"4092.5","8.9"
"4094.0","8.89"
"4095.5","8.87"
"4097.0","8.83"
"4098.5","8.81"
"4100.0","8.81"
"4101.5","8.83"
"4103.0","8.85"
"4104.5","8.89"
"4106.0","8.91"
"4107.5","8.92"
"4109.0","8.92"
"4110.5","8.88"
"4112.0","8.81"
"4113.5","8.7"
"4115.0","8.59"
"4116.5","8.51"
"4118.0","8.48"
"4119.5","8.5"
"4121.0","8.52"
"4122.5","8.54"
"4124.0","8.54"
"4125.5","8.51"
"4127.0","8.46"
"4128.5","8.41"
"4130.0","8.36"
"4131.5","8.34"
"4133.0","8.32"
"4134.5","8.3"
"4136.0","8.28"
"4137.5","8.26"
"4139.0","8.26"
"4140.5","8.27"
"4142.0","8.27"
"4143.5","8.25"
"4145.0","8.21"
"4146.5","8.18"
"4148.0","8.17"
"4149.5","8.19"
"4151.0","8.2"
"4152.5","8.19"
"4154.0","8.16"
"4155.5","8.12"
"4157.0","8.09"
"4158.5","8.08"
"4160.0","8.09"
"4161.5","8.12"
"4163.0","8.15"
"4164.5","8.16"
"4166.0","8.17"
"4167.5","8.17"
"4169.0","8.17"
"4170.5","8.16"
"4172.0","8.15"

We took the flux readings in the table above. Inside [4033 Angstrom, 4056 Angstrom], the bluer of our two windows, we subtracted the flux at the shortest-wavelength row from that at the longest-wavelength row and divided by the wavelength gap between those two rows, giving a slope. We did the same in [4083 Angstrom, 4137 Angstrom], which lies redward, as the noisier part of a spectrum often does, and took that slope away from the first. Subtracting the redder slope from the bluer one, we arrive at 0.017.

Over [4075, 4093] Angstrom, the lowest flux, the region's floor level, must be 8.55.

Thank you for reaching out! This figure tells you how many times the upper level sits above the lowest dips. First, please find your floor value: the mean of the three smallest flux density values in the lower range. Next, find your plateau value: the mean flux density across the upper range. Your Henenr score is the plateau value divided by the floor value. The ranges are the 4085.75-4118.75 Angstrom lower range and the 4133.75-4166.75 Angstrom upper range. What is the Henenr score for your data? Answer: 0.96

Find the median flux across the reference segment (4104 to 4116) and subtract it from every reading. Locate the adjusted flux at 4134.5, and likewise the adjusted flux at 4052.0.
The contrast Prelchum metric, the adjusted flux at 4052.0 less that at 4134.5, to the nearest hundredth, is 0.16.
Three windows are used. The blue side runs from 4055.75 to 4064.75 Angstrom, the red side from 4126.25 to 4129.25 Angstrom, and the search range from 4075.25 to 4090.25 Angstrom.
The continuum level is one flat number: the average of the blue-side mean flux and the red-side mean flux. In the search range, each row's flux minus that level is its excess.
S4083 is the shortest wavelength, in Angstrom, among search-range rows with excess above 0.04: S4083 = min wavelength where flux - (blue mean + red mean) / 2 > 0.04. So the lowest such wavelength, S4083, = 4076.0 Angstrom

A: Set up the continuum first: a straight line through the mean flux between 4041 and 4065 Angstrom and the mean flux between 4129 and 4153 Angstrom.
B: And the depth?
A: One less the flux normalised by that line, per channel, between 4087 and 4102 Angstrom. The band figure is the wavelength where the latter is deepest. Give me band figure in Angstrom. 4098.5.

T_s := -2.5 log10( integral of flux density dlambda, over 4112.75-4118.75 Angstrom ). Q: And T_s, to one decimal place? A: -4.3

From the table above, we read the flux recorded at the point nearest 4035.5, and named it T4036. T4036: 8.26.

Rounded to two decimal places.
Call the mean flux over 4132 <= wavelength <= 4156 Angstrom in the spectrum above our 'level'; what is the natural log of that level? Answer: 2.11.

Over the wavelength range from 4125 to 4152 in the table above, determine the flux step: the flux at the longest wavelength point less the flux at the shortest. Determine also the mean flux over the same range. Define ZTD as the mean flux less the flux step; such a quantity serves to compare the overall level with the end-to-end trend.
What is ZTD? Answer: 8.60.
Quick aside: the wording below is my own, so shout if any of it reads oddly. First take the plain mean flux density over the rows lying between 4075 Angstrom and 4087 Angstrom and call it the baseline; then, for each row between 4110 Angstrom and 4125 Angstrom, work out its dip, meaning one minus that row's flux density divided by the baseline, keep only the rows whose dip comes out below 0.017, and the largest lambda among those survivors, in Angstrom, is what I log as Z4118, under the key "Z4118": 4124.0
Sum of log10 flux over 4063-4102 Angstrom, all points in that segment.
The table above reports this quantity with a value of 24.5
